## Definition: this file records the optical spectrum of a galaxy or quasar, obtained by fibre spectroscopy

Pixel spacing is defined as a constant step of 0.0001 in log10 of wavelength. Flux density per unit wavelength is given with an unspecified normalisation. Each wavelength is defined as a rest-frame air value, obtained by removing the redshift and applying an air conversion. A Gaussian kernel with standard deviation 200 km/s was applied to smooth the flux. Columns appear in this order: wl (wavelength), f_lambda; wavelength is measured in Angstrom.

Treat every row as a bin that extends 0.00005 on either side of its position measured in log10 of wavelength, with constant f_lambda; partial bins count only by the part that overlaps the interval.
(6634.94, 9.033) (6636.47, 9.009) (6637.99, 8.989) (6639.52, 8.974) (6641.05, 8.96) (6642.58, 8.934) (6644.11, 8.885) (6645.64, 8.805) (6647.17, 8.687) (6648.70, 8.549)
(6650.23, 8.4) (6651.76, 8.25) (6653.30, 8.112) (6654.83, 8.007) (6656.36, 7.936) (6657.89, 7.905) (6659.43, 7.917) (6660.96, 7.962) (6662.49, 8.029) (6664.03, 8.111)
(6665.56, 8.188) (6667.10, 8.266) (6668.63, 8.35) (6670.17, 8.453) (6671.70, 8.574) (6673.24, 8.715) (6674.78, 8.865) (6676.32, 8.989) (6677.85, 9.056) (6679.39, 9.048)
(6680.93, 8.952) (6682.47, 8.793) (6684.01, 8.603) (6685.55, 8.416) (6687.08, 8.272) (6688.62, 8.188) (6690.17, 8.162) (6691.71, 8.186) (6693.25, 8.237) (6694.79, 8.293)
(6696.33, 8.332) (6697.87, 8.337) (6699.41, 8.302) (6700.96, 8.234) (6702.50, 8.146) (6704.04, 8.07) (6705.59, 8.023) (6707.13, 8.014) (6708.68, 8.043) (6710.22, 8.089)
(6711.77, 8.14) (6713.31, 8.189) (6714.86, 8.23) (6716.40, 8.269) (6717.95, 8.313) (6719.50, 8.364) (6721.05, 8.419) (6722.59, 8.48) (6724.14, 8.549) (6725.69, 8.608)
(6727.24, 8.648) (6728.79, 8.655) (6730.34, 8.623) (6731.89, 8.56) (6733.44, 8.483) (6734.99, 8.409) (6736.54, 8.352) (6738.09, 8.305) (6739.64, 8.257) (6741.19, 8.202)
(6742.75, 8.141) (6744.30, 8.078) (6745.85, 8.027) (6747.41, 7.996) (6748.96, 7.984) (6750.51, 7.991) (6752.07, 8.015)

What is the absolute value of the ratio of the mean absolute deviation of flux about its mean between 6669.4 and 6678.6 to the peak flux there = 0.021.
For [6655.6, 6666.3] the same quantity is 0.011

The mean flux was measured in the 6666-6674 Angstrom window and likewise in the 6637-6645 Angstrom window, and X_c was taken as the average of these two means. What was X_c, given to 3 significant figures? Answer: 8.71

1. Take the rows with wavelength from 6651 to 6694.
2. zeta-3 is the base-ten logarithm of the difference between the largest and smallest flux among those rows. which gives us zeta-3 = 0.1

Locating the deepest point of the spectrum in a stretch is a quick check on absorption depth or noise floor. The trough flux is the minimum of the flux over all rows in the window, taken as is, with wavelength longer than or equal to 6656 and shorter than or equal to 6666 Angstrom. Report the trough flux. 7.905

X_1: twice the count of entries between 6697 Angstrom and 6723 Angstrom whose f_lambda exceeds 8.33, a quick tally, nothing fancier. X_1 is 8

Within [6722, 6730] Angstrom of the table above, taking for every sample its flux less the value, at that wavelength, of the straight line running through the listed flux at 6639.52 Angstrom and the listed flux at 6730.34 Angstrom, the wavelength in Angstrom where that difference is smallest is 6722.59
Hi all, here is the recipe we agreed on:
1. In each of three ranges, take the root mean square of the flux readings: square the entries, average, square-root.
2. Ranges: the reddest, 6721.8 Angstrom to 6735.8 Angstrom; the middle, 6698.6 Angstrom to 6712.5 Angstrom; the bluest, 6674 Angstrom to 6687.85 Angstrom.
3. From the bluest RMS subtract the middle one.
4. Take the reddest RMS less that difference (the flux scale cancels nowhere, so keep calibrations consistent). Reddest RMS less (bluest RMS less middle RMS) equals 7.9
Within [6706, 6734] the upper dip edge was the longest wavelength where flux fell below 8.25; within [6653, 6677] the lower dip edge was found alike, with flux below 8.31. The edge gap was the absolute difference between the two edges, 47.8 Angstrom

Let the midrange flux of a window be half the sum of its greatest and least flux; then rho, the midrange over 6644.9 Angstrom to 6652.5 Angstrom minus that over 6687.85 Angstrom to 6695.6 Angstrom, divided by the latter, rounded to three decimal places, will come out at 0.036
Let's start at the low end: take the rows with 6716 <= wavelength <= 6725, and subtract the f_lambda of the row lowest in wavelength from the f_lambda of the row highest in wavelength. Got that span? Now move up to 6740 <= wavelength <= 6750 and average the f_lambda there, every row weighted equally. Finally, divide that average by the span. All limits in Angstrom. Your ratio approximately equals 29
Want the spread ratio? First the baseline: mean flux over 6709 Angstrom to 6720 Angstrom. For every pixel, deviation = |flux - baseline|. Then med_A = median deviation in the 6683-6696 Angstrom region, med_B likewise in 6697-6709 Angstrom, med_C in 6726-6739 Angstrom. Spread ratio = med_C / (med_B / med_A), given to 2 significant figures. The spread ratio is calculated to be 0.12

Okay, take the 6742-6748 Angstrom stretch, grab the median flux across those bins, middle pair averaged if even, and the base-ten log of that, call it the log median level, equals 0.906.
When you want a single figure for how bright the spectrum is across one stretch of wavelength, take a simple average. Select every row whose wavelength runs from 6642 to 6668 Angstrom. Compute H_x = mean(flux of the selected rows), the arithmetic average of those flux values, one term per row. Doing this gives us 8.29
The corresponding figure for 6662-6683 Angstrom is 8.60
